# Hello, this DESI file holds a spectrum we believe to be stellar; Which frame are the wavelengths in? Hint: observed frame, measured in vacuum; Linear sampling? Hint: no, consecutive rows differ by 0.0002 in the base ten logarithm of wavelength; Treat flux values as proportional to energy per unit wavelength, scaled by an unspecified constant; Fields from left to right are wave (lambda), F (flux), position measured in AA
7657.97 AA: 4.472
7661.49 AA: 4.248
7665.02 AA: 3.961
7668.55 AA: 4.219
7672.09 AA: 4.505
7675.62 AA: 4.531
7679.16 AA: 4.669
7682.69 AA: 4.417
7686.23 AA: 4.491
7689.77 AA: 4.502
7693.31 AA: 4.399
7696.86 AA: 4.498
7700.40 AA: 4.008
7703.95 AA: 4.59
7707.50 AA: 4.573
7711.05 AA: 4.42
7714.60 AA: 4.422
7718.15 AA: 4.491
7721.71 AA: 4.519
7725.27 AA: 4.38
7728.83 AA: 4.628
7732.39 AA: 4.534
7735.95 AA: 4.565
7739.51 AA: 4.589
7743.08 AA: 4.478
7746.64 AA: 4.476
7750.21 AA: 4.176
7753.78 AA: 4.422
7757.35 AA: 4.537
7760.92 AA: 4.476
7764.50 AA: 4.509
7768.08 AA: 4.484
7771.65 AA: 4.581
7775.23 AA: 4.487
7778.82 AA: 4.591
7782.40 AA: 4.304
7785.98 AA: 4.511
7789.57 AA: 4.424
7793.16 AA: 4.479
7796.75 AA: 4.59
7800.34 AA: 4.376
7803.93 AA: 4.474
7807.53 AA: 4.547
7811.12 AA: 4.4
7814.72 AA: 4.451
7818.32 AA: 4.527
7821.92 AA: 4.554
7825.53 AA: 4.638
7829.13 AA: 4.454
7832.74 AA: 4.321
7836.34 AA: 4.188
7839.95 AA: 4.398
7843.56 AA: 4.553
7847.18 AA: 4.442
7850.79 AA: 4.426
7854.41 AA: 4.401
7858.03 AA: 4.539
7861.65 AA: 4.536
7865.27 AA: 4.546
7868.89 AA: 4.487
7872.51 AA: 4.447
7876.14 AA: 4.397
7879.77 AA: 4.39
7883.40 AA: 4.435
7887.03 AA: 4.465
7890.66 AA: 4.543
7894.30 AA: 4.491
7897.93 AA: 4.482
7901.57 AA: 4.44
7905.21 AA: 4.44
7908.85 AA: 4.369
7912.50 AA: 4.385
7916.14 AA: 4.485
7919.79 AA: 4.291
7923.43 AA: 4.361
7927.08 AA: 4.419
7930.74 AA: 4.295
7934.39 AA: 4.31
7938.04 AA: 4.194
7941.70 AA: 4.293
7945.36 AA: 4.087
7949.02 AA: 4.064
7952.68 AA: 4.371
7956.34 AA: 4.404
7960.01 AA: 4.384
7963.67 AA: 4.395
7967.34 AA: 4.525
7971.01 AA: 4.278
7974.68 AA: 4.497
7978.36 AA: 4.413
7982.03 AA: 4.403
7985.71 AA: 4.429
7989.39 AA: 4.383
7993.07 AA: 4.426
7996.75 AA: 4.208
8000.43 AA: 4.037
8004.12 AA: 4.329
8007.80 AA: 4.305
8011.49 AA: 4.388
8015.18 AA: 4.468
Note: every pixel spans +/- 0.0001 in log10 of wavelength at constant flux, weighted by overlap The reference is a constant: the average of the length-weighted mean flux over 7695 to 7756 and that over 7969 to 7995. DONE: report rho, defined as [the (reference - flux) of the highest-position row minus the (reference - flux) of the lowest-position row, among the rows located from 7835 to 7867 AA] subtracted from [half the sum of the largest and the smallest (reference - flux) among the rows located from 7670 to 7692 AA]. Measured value 0.25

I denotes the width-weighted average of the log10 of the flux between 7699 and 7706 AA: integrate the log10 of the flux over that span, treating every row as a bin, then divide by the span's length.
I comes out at 0.635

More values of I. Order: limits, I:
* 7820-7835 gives 0.651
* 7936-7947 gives 0.623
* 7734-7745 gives 0.658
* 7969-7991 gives 0.643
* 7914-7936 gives 0.640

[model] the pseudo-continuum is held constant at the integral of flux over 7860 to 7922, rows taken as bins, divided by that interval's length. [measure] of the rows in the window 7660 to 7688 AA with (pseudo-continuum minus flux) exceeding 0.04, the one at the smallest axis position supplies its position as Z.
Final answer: 7661.49 AA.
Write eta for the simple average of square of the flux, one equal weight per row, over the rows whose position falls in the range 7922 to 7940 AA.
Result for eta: 18.6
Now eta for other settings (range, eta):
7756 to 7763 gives 20.3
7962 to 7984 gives 19.5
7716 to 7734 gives 20.4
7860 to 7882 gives 20.0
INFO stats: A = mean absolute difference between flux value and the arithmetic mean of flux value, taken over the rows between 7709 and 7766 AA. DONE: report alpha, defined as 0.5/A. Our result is 7.1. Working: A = 0.07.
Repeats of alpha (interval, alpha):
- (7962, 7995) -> 10.7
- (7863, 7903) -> 12.5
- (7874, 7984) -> 6.1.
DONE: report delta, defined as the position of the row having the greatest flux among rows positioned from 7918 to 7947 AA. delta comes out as 7927.08 AA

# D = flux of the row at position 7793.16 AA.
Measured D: 4.479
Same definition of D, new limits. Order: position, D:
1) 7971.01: 4.278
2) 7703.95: 4.59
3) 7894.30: 4.491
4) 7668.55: 4.219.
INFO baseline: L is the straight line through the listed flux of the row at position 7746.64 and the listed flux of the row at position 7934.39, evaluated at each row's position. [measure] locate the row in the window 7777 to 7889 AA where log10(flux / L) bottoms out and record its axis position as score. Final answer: 7836.34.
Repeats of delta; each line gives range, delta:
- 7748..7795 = 7778.82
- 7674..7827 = 7679.16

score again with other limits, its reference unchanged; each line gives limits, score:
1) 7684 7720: 7700.40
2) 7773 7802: 7782.40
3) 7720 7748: 7725.27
